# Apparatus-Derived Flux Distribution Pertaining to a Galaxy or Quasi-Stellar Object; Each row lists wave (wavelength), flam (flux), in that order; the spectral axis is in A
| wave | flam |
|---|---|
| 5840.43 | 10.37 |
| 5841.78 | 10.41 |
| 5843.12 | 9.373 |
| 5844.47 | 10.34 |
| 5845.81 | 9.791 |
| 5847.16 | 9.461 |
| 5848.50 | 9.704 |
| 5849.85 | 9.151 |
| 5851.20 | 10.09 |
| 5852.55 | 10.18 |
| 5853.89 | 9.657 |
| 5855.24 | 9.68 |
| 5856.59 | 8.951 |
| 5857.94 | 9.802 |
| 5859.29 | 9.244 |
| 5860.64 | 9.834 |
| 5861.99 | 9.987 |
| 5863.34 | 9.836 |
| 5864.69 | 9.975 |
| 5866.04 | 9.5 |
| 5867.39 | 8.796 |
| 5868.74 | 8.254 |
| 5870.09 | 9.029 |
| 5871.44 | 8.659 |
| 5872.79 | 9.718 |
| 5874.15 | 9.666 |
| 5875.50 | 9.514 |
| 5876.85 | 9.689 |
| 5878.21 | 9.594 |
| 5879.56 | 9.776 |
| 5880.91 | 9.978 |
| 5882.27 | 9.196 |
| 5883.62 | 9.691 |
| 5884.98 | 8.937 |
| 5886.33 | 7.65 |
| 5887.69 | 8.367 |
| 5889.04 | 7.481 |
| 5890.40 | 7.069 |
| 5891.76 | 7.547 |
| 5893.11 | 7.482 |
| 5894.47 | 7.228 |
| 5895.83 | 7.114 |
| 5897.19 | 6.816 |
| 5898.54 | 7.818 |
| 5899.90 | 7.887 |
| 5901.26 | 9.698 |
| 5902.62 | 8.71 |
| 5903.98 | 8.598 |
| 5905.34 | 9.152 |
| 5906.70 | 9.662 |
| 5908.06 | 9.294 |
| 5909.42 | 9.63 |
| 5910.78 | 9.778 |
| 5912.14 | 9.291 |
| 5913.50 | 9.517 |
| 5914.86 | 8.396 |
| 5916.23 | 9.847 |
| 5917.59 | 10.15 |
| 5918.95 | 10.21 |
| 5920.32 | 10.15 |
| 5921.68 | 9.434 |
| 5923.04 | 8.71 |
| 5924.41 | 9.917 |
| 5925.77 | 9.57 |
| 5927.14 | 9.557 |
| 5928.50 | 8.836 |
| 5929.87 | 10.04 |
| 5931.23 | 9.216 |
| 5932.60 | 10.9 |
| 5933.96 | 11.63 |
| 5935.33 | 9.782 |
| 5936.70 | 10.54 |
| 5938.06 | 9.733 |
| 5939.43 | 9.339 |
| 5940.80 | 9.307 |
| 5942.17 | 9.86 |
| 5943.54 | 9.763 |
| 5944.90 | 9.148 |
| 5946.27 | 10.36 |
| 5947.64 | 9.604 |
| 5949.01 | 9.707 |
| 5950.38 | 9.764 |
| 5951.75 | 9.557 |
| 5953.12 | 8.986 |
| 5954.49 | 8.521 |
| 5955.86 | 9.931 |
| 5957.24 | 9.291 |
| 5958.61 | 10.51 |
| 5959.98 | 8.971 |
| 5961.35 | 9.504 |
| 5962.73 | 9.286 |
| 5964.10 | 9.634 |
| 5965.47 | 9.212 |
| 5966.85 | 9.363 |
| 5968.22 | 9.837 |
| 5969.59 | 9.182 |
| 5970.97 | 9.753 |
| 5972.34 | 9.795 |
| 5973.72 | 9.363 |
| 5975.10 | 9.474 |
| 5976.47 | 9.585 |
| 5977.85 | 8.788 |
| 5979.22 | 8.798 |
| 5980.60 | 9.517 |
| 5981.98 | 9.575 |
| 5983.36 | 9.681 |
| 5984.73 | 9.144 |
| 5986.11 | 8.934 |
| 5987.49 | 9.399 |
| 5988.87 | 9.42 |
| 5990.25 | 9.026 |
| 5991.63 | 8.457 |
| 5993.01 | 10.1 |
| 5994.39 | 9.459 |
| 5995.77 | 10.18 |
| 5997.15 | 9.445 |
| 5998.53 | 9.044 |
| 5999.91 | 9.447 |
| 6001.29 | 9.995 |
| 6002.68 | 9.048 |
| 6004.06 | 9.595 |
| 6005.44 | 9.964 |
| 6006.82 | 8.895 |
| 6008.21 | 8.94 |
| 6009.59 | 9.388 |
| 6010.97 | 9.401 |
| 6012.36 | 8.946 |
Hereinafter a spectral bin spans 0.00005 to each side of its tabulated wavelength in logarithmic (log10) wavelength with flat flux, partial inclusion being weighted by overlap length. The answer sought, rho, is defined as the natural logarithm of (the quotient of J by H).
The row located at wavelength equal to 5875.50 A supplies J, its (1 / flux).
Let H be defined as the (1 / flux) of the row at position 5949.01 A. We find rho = 0.02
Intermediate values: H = 0.103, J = 0.105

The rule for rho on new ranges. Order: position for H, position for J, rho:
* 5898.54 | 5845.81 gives -0.23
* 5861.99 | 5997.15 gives 0.06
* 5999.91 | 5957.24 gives 0.02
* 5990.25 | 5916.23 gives -0.09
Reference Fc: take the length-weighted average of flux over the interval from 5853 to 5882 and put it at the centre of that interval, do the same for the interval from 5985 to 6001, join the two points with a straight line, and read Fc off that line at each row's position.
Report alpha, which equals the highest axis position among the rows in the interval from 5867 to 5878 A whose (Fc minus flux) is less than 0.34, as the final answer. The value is 5876.85 A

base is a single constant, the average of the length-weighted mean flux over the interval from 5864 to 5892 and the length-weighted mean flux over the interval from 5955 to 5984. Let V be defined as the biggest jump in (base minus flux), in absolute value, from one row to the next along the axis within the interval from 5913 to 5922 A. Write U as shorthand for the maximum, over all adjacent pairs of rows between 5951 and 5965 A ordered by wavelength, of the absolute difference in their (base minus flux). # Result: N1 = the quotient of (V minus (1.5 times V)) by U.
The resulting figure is -0.47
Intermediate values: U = 1.5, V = 1.45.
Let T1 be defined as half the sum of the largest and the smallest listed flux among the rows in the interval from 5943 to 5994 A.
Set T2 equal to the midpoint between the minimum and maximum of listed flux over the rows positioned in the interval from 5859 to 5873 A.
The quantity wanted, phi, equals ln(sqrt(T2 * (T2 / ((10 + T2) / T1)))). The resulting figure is 1.86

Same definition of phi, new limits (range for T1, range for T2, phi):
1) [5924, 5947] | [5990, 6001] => 1.91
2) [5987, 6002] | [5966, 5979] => 1.87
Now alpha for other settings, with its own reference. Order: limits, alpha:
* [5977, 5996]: 5995.77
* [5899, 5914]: 5913.50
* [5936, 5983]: 5981.98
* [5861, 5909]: 5908.06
